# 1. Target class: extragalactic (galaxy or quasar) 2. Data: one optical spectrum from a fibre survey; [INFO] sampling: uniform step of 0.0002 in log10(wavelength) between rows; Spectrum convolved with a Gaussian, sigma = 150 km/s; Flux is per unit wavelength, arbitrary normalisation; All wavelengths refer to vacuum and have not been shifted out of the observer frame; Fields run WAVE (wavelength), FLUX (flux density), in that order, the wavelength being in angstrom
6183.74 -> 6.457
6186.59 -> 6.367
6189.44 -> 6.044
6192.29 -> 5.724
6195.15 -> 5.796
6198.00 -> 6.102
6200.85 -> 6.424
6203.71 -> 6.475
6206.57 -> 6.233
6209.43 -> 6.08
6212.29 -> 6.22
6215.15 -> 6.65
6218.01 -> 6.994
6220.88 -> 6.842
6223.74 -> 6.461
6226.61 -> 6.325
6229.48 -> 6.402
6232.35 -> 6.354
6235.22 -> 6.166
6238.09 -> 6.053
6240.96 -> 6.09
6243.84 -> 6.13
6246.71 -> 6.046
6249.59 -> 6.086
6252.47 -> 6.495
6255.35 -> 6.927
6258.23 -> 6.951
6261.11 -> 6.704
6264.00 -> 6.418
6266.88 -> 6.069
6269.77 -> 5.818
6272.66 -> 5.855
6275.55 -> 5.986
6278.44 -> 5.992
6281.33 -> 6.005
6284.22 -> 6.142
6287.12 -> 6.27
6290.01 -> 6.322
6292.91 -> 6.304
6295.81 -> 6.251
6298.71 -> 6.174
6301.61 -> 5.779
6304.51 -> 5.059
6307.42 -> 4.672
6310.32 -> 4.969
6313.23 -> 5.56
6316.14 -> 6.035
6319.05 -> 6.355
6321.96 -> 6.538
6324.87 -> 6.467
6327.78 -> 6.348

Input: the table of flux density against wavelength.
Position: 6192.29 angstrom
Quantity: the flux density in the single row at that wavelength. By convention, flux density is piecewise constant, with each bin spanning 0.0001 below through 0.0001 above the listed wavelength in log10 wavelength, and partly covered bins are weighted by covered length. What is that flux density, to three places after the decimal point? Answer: 5.724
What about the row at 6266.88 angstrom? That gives 6.069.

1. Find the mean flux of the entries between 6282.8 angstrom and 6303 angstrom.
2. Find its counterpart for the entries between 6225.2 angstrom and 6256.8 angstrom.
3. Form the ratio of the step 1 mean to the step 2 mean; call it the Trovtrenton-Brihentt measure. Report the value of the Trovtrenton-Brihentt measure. 0.98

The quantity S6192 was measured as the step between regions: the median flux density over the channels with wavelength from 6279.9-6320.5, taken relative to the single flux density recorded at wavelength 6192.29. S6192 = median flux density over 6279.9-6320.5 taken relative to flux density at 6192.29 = 0.36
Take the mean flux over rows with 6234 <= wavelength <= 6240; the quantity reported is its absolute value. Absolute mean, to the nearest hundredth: 6.11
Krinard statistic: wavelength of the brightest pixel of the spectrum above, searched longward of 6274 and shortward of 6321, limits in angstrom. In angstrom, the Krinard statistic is 6319.05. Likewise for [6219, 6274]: 6258.23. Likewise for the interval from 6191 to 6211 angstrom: 6203.71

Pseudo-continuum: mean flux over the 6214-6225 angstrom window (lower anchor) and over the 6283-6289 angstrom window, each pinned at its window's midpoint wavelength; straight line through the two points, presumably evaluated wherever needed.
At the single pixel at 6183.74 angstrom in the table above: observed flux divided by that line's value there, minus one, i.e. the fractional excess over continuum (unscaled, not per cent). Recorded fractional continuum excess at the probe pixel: -0.08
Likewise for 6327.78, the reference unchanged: 0.08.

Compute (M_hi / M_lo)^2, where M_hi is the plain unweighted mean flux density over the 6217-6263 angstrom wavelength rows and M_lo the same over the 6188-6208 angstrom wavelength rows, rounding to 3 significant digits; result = 1.11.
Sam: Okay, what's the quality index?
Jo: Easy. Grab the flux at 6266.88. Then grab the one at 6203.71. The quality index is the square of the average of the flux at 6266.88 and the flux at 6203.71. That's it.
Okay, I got 39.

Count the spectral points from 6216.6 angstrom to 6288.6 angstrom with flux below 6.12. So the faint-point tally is 10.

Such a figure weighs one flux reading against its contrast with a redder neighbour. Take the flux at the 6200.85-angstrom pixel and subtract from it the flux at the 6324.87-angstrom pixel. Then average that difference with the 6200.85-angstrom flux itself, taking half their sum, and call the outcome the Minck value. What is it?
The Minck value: 3.2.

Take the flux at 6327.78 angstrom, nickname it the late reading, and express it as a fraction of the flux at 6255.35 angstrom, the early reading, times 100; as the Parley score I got 92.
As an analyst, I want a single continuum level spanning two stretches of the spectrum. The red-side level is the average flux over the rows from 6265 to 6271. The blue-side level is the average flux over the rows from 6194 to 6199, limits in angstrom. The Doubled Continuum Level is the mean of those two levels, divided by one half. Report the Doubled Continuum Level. 11.9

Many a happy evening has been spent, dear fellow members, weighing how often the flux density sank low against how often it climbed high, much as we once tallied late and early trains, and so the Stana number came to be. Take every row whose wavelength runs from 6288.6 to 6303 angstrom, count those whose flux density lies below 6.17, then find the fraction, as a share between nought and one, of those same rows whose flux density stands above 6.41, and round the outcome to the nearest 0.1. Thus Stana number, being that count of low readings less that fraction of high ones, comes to 1.0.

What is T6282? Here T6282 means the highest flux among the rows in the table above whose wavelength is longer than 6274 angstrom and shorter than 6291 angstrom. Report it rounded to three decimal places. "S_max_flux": 6.322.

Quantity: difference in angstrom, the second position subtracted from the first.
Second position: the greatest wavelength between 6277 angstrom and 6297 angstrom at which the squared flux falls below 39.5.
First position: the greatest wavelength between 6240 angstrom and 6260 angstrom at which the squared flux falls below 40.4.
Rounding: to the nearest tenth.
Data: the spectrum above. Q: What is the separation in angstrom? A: -46.2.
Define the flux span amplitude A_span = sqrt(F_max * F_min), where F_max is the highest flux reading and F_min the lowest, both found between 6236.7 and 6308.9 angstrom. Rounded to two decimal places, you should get 5.70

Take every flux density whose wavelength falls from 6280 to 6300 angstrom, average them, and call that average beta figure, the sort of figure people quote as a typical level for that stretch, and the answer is 6.2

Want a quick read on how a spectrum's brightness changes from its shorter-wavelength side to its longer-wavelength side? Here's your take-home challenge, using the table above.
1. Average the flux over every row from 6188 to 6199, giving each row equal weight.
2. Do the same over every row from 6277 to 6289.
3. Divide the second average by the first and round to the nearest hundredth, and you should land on 1.03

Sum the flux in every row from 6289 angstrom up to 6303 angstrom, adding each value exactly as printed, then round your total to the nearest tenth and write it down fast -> 30.8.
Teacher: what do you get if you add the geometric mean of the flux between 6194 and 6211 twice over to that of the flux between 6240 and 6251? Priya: 18.4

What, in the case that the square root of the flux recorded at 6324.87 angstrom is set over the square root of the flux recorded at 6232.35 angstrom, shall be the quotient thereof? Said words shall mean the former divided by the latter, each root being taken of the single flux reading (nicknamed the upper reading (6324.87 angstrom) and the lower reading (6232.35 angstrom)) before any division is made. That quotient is 1.01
